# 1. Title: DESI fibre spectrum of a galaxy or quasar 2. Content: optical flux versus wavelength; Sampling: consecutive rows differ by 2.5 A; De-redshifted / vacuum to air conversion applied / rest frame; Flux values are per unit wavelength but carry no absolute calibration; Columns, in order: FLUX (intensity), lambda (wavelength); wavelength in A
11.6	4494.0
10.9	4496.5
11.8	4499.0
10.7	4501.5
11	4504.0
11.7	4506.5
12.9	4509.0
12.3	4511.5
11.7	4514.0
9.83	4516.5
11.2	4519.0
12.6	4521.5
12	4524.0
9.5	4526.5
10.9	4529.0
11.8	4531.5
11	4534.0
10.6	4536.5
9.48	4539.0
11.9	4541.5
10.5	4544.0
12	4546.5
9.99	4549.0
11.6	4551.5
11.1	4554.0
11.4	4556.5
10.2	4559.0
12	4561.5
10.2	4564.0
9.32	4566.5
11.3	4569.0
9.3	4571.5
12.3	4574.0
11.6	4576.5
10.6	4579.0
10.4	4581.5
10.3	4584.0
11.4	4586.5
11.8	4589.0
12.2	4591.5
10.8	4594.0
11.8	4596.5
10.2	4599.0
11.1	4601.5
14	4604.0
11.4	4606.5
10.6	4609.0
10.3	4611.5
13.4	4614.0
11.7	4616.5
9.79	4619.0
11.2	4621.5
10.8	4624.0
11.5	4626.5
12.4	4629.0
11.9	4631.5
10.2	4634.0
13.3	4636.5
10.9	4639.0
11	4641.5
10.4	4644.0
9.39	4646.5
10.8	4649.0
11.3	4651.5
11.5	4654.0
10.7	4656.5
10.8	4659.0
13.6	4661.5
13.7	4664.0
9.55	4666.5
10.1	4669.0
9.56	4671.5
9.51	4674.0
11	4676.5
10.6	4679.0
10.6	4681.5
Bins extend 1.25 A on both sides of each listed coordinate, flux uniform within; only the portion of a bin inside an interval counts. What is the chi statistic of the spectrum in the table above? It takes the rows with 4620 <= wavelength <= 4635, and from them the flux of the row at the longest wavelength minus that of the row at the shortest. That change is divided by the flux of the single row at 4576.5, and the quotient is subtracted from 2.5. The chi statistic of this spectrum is 2.59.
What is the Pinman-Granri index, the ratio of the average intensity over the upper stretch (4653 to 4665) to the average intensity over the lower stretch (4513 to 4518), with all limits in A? 1.12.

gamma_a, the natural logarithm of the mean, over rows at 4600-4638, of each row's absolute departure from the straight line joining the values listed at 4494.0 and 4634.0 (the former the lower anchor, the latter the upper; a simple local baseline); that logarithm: 0.27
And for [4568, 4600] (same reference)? -0.22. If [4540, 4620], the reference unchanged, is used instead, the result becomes -0.09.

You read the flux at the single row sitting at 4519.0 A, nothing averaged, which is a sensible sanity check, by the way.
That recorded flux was 11.2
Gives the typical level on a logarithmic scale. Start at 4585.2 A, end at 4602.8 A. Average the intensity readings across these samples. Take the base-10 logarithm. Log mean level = 1.05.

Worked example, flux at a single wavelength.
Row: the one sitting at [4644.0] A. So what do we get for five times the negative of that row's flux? -52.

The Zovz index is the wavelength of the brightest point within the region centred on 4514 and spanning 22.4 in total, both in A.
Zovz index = 4509.0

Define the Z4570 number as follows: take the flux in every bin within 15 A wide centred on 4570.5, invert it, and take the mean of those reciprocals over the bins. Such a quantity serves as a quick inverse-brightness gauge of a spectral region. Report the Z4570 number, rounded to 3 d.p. 0.095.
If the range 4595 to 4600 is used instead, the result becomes 0.091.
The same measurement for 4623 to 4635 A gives 0.088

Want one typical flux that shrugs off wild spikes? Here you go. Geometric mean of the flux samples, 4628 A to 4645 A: 11.4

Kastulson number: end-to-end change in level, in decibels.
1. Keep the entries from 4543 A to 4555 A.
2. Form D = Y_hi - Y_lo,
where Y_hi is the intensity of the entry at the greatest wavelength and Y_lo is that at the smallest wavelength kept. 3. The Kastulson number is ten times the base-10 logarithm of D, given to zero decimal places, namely -2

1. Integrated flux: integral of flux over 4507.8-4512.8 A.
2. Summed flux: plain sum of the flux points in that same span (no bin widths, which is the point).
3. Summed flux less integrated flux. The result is -38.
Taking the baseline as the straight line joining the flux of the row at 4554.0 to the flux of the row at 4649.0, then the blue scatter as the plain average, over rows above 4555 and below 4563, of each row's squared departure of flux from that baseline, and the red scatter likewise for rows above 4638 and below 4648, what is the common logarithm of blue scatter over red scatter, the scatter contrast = 0.0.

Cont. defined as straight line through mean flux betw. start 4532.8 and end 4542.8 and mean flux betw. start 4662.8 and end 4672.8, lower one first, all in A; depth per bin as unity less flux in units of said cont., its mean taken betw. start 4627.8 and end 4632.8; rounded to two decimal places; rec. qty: -0.13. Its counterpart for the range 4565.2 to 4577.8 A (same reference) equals 0.00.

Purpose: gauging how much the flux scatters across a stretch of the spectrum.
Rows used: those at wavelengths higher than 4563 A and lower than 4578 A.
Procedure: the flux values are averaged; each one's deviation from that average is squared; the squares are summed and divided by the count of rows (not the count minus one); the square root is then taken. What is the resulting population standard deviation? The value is 1.14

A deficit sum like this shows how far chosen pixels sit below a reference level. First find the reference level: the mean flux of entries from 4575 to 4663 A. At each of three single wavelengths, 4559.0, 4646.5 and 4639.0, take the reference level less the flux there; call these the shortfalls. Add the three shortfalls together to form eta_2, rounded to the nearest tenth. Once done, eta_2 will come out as 3.4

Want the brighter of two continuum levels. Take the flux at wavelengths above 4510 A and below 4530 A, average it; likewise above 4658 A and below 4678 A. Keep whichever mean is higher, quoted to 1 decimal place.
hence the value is 11.3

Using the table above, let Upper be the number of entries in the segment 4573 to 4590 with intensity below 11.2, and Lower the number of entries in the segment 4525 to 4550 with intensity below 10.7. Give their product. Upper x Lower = 15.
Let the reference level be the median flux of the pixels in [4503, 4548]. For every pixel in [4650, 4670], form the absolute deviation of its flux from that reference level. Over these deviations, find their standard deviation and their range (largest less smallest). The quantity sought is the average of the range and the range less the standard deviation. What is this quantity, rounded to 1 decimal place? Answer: 1.8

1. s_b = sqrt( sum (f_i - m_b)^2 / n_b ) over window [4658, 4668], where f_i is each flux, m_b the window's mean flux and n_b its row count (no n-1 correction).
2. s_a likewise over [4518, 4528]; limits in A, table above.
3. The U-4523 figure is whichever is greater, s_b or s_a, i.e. 1.8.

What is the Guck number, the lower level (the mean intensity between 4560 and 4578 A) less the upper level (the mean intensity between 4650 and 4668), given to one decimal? -0.7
